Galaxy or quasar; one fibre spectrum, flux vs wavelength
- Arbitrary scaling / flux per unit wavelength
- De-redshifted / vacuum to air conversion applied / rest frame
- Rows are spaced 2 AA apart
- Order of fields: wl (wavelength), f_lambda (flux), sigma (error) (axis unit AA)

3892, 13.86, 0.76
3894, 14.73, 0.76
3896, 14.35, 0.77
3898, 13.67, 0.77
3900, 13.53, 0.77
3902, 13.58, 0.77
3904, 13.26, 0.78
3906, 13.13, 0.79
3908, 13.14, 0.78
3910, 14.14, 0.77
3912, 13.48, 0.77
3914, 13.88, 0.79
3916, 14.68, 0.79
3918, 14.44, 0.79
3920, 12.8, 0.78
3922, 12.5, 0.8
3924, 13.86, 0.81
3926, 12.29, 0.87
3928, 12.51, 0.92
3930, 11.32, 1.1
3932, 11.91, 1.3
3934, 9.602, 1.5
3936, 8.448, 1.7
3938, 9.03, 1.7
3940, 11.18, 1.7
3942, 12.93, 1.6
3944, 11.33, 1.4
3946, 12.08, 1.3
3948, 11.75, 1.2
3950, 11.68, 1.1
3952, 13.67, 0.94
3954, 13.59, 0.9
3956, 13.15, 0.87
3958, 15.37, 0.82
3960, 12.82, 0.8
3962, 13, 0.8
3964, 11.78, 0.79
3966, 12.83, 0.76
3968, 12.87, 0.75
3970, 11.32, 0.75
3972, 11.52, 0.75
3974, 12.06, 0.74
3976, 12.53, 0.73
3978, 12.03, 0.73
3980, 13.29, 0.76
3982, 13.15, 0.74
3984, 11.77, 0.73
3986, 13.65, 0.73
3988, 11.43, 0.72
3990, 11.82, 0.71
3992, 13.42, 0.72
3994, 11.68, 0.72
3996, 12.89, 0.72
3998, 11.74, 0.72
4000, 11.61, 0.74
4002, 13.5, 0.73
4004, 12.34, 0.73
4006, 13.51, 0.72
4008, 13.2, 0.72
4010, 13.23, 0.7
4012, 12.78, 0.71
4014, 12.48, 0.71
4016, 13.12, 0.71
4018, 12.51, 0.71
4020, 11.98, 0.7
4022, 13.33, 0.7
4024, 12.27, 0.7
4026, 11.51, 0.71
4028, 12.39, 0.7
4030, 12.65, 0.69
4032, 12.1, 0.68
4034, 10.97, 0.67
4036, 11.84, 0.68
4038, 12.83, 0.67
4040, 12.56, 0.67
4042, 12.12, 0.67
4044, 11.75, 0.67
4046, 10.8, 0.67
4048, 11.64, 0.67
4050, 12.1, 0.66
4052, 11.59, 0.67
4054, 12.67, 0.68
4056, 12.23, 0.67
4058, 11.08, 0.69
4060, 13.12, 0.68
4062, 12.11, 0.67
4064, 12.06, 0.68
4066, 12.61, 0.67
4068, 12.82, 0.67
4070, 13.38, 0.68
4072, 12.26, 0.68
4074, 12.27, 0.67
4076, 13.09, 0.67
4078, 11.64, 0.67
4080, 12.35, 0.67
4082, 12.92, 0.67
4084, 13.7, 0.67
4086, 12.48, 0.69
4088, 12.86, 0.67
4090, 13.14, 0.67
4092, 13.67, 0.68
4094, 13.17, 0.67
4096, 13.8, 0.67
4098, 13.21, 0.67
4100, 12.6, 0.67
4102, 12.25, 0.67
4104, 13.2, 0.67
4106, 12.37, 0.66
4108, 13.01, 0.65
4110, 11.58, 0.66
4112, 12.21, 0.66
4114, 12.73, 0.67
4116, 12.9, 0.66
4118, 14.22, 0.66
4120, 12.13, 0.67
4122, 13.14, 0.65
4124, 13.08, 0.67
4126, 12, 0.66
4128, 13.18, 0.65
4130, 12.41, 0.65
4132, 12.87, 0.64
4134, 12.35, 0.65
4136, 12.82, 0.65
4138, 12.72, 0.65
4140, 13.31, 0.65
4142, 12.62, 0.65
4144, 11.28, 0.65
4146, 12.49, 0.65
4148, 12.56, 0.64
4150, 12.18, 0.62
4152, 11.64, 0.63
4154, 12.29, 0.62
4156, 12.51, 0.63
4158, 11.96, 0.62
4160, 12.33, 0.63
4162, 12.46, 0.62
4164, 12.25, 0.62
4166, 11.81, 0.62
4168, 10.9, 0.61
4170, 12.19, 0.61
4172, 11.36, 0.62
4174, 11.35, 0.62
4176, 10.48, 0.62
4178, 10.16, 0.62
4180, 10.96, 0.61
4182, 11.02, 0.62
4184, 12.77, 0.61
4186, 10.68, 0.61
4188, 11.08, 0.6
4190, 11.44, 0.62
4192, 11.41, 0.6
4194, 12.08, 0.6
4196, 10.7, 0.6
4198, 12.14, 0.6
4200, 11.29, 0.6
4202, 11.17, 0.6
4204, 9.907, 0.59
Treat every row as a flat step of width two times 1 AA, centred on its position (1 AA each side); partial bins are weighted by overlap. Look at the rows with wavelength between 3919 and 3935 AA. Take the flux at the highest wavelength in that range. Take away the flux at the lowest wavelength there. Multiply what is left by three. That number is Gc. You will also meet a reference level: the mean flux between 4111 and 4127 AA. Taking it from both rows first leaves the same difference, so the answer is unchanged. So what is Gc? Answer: -9.6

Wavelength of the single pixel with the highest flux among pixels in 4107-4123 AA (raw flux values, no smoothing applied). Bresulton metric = 4118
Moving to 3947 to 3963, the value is 3958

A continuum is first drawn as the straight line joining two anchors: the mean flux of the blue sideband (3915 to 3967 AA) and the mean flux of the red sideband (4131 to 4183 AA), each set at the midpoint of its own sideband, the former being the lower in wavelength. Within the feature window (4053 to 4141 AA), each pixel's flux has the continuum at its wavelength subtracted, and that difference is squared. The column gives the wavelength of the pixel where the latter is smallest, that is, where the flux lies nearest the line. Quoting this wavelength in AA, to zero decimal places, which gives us 4126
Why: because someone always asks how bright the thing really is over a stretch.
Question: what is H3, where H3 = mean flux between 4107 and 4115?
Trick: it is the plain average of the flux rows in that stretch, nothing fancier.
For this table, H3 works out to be 12.4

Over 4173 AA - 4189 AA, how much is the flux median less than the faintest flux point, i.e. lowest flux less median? -0.83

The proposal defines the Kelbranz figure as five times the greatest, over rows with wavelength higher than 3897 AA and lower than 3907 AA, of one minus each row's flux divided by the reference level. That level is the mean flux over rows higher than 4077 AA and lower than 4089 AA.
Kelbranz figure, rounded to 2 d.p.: -0.19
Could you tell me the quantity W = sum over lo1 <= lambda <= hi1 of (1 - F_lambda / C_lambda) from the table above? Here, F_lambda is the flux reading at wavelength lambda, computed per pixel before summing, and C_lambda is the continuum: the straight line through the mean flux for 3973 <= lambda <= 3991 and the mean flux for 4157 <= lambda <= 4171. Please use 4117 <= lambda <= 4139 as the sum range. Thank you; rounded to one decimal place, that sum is -0.7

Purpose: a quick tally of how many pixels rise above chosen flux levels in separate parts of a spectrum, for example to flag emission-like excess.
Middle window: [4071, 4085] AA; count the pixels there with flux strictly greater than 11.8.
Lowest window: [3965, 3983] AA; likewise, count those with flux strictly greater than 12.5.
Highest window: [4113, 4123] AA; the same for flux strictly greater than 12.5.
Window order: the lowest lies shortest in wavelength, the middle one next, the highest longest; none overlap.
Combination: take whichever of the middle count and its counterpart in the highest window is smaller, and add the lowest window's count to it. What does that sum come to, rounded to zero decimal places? 9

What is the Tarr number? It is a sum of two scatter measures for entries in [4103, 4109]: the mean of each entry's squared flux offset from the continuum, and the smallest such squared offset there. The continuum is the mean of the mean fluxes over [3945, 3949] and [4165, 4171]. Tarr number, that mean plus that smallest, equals 1.7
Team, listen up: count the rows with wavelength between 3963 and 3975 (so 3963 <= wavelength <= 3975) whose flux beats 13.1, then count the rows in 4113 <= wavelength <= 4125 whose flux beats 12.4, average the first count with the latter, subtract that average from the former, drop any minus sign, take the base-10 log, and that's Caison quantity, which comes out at 0.40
